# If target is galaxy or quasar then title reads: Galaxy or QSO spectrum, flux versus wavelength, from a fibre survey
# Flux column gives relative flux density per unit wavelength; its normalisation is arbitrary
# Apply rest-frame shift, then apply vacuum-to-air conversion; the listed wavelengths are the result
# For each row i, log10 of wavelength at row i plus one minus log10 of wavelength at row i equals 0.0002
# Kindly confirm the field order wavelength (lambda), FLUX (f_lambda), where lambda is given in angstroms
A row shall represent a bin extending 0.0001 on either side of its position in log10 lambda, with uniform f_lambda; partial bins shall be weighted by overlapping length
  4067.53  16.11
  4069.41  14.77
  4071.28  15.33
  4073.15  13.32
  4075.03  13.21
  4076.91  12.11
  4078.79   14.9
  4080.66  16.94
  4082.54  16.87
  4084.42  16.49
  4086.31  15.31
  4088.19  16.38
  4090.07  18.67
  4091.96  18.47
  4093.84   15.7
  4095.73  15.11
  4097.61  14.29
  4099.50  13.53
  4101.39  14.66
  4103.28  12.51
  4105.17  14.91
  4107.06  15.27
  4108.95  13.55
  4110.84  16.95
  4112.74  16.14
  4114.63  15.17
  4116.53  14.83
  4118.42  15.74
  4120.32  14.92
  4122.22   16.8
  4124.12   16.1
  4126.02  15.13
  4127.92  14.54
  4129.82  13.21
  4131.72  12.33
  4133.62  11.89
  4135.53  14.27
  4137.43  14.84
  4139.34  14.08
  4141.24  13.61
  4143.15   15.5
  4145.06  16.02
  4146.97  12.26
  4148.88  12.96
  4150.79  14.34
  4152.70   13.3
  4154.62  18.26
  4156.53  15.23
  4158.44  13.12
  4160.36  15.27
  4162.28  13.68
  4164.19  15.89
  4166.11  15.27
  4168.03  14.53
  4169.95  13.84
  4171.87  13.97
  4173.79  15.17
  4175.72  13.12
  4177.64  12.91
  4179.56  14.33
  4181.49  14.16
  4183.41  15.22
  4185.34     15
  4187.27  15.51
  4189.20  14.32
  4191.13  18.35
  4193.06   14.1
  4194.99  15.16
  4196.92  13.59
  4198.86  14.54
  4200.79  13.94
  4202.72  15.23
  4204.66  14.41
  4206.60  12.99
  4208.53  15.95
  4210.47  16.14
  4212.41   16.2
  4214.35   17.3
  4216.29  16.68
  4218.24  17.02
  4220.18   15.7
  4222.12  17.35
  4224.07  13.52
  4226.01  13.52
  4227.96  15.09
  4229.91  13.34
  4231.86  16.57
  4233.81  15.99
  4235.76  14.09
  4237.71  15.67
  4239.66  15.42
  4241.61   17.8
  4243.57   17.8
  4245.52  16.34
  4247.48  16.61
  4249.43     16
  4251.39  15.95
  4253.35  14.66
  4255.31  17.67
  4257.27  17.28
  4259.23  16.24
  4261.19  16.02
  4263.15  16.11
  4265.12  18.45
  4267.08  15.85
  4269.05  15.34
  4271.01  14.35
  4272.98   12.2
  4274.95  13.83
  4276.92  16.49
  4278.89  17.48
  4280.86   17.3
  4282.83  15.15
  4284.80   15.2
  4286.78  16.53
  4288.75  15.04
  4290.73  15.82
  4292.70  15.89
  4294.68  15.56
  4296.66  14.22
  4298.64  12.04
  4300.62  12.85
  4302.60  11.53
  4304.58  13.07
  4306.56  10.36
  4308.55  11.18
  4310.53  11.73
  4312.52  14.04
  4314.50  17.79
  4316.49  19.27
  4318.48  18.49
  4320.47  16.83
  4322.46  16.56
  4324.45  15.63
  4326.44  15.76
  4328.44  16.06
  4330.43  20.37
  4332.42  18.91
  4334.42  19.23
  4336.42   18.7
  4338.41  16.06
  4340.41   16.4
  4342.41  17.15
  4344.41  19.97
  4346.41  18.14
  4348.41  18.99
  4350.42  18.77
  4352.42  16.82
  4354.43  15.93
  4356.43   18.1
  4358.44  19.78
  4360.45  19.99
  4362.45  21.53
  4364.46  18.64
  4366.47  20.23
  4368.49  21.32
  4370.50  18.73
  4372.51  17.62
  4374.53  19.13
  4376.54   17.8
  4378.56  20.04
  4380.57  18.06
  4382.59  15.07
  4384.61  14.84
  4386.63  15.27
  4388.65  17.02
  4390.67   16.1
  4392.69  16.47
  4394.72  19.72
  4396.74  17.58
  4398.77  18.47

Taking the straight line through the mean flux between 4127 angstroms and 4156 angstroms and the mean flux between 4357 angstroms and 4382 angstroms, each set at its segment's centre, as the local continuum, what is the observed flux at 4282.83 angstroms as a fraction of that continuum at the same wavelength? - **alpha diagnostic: 0.87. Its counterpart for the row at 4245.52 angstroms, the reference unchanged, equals 0.99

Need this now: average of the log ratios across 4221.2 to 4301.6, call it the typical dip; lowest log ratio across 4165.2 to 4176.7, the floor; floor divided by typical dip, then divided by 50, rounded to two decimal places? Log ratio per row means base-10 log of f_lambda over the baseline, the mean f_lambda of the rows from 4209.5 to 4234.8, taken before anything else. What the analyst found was 0.25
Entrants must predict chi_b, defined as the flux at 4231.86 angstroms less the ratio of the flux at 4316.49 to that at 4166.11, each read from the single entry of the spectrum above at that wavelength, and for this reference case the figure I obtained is 15.3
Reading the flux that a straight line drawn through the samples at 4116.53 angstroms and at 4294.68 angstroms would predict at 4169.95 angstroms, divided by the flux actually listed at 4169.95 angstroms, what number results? 1.09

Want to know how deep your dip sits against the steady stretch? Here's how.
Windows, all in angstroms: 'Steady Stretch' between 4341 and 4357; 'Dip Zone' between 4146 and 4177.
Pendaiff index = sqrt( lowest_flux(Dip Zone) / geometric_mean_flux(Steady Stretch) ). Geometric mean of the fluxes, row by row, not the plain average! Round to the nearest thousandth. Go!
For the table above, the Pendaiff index 0.827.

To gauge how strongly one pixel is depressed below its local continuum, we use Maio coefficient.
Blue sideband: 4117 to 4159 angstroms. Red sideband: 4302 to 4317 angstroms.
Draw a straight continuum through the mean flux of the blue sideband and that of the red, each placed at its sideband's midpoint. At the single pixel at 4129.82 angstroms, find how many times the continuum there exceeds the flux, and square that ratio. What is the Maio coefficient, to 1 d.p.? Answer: 1.2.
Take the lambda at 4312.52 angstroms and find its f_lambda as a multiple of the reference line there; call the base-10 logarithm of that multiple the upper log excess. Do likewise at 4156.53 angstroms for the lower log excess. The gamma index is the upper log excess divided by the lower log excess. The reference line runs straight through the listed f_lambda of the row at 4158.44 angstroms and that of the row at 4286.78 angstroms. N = -1.3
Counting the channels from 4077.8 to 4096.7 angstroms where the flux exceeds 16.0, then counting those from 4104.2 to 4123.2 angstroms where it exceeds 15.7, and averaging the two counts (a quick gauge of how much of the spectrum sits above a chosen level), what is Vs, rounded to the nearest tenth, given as 5.0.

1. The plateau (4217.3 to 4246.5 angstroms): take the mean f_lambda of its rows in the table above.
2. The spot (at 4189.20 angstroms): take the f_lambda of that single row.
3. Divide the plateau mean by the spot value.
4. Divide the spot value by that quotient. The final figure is 13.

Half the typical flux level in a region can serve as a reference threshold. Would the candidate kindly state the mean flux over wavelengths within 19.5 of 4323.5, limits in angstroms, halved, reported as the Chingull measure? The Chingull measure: 8.1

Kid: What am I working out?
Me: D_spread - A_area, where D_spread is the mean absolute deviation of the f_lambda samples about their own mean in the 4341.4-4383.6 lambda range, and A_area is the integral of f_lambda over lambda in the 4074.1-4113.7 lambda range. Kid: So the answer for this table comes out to -606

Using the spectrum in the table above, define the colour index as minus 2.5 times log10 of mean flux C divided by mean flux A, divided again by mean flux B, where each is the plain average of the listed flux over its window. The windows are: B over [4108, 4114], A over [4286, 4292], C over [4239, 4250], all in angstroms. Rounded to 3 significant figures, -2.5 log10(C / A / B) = 2.92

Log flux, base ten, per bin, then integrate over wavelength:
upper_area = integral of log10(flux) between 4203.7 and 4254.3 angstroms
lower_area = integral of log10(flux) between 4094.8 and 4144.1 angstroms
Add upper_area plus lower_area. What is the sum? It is 118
